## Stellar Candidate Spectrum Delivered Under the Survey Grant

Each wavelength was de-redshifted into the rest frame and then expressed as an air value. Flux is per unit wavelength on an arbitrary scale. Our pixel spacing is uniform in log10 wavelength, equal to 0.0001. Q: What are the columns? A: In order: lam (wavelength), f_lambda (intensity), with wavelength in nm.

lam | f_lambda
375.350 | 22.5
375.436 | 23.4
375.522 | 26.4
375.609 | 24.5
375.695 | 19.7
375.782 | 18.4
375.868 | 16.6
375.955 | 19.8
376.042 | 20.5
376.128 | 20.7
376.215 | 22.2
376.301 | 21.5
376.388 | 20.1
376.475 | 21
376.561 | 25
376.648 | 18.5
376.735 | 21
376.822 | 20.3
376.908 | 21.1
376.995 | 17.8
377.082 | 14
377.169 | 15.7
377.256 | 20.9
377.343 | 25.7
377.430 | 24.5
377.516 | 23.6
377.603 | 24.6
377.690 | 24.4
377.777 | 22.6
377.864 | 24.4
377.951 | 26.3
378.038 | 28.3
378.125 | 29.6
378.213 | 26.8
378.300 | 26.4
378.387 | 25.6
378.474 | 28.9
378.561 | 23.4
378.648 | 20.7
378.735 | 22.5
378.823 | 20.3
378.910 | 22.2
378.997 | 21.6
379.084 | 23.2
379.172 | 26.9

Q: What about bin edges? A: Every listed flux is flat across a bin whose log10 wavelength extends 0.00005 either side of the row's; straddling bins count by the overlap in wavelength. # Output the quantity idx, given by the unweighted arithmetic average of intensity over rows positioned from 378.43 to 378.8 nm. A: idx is 23.9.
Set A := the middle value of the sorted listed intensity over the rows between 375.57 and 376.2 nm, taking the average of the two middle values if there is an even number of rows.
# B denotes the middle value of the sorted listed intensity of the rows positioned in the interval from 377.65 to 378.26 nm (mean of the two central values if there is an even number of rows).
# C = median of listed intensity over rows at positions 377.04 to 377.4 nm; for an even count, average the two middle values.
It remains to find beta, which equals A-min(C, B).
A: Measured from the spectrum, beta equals 1.5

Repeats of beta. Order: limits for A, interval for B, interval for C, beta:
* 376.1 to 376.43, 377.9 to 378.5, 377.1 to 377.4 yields 0.2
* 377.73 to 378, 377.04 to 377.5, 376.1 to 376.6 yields 3.5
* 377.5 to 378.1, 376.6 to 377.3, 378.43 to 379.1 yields 5.0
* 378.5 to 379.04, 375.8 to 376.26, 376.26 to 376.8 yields 1.4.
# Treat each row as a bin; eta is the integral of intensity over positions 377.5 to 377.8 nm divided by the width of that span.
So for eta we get 24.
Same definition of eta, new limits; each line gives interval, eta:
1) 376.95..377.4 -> 19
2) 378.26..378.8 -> 24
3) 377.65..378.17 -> 26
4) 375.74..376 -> 18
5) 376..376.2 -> 21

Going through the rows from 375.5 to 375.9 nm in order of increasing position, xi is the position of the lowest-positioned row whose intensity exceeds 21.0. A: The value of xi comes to 375.522 nm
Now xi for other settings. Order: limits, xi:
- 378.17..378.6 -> 378.213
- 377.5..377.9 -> 377.516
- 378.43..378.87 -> 378.474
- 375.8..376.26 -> 376.215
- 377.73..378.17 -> 377.777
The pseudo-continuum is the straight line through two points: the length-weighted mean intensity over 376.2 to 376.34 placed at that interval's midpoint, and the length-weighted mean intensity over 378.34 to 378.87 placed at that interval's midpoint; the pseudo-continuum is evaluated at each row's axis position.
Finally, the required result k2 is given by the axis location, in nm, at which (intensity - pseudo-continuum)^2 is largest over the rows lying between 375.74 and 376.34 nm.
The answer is 375.868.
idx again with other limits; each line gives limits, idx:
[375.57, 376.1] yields 19.9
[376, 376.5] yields 21.0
